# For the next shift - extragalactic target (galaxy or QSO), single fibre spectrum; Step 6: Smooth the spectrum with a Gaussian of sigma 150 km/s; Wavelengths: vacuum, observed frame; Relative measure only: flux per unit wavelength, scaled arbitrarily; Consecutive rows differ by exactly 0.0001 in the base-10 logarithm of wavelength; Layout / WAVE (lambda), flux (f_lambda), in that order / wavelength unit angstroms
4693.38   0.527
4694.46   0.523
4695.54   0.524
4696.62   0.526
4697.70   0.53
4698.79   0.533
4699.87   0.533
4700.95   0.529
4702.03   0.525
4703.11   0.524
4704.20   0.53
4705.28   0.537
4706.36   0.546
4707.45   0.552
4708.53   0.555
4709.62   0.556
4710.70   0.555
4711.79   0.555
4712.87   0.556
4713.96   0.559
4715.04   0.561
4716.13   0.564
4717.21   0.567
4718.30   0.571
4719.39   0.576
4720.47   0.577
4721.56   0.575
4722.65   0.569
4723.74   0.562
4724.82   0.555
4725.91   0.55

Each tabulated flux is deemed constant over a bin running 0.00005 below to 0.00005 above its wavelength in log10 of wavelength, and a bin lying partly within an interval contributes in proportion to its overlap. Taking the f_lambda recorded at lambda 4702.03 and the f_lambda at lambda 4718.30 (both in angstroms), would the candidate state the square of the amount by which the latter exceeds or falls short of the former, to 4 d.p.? 0.0021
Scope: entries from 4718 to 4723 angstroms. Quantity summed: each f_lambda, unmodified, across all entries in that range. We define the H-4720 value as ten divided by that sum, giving 3.49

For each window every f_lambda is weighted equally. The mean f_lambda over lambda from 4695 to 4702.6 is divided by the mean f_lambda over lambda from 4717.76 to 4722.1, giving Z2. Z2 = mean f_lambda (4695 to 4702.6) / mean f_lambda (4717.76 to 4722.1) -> 0.920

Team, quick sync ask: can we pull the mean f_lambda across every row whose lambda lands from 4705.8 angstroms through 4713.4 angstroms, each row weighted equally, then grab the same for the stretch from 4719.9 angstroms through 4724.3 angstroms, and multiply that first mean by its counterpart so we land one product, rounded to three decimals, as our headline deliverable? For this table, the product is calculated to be 0.316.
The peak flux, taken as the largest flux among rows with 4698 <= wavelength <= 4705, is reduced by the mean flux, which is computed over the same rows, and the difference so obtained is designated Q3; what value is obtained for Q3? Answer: 0.004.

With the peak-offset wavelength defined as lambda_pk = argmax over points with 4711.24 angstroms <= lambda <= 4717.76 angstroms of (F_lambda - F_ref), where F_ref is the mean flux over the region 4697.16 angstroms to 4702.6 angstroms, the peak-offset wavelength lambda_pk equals 4717.21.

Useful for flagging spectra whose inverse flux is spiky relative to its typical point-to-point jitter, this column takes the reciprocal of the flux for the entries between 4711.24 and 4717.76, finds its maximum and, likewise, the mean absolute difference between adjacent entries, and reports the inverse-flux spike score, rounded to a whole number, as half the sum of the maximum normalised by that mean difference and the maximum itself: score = 119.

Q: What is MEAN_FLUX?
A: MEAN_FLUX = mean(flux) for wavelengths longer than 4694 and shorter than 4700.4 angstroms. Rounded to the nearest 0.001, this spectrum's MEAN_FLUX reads 0.528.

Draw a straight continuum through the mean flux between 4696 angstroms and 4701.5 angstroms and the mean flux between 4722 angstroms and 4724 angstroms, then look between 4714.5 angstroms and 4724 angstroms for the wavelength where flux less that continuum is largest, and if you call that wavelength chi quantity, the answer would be 4719.39 angstroms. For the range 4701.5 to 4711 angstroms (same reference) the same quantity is 4708.53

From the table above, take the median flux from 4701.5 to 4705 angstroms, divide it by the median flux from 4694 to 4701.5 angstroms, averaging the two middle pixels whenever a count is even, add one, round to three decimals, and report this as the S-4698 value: 1.992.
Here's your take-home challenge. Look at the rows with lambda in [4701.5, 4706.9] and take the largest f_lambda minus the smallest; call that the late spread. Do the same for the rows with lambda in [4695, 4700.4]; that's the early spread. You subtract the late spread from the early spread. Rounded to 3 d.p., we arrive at -0.013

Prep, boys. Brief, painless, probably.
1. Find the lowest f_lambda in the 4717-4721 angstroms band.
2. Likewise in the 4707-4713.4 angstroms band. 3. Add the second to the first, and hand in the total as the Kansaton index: 1.12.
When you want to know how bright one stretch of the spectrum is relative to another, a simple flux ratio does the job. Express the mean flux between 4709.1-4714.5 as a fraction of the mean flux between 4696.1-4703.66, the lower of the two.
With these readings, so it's 1.05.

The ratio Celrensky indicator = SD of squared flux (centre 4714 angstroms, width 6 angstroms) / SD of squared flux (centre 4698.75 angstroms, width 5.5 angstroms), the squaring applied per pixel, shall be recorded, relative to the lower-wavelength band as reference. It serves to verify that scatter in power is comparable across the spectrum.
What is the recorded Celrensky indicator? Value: 1.3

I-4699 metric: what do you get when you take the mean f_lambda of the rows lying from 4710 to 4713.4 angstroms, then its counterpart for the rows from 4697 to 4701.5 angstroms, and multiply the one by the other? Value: 0.295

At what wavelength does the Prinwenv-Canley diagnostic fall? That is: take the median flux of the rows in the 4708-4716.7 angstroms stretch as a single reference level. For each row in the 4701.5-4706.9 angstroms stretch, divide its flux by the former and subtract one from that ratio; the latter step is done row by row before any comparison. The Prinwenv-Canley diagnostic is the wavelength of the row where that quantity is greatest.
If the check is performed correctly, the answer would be 4706.36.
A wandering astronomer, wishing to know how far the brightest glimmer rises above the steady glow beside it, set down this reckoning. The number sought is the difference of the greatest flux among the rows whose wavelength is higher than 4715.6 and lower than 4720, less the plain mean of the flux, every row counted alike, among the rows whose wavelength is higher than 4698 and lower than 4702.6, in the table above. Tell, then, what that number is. 0.046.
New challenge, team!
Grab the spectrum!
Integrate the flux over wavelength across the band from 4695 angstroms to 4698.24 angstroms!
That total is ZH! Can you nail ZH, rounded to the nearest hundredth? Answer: 1.71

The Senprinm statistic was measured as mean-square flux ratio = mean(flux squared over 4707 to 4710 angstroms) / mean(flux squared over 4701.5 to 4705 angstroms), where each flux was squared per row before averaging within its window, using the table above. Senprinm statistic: 1.11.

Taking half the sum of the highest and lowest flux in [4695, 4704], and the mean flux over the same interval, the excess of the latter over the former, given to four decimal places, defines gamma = -0.0005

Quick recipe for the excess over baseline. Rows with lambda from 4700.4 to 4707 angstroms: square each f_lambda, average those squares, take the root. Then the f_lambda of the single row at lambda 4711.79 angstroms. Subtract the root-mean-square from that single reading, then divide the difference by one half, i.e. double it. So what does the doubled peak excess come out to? 0.046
